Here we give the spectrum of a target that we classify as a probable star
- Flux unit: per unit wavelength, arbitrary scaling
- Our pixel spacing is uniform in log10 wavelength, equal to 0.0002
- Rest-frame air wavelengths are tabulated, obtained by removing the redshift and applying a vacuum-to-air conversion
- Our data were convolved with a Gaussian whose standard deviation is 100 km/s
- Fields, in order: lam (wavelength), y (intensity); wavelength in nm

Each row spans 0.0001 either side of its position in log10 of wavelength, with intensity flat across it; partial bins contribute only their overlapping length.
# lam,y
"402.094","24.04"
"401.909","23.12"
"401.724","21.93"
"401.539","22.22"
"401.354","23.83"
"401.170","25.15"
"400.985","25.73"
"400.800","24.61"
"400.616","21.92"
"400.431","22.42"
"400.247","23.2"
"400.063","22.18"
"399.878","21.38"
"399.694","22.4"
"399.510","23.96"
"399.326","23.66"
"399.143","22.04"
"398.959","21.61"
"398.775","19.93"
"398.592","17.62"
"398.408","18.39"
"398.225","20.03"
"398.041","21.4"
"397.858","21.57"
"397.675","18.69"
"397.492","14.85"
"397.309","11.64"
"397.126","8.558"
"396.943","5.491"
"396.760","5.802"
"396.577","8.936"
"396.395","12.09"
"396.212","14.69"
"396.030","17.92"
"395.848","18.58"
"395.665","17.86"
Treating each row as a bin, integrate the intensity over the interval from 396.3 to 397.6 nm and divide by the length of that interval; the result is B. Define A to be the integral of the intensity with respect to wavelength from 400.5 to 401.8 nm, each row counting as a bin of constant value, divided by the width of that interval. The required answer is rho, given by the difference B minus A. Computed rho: -13.9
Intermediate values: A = 23.6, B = 10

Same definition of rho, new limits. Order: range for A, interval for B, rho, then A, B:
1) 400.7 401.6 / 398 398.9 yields -4.9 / 24.4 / 19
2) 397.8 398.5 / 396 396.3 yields -4.3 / 20.3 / 16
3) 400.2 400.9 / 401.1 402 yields 0.2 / 23.1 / 23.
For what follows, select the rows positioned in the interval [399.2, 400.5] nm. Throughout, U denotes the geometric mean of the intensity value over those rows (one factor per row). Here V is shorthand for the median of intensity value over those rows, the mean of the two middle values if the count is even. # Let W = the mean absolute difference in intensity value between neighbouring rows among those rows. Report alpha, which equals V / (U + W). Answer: 0.948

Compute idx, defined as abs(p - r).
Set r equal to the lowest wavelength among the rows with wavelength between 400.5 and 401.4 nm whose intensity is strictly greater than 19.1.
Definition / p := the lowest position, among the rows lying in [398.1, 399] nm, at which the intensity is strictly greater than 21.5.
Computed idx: 1.66 nm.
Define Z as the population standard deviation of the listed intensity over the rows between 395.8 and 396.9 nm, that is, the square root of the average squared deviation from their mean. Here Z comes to 5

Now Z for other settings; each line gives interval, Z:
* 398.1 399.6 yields 2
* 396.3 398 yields 5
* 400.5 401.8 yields 1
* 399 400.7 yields 1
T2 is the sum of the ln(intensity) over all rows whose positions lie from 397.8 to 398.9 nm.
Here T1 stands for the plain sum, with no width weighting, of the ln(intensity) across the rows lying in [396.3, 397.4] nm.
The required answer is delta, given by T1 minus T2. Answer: -5.2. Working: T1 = 12.7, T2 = 17.9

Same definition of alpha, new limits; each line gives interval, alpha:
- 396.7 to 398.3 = 0.999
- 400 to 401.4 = 0.951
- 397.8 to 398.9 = 0.950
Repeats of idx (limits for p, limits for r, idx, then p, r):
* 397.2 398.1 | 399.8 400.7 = 2.02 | 397.858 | 399.878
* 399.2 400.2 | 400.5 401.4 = 1.29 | 399.326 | 400.616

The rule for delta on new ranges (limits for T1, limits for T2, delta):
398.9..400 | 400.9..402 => -0.3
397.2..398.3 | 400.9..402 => -1.8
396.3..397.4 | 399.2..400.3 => -6.0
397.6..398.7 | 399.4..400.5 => -0.9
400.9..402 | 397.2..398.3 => 1.8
